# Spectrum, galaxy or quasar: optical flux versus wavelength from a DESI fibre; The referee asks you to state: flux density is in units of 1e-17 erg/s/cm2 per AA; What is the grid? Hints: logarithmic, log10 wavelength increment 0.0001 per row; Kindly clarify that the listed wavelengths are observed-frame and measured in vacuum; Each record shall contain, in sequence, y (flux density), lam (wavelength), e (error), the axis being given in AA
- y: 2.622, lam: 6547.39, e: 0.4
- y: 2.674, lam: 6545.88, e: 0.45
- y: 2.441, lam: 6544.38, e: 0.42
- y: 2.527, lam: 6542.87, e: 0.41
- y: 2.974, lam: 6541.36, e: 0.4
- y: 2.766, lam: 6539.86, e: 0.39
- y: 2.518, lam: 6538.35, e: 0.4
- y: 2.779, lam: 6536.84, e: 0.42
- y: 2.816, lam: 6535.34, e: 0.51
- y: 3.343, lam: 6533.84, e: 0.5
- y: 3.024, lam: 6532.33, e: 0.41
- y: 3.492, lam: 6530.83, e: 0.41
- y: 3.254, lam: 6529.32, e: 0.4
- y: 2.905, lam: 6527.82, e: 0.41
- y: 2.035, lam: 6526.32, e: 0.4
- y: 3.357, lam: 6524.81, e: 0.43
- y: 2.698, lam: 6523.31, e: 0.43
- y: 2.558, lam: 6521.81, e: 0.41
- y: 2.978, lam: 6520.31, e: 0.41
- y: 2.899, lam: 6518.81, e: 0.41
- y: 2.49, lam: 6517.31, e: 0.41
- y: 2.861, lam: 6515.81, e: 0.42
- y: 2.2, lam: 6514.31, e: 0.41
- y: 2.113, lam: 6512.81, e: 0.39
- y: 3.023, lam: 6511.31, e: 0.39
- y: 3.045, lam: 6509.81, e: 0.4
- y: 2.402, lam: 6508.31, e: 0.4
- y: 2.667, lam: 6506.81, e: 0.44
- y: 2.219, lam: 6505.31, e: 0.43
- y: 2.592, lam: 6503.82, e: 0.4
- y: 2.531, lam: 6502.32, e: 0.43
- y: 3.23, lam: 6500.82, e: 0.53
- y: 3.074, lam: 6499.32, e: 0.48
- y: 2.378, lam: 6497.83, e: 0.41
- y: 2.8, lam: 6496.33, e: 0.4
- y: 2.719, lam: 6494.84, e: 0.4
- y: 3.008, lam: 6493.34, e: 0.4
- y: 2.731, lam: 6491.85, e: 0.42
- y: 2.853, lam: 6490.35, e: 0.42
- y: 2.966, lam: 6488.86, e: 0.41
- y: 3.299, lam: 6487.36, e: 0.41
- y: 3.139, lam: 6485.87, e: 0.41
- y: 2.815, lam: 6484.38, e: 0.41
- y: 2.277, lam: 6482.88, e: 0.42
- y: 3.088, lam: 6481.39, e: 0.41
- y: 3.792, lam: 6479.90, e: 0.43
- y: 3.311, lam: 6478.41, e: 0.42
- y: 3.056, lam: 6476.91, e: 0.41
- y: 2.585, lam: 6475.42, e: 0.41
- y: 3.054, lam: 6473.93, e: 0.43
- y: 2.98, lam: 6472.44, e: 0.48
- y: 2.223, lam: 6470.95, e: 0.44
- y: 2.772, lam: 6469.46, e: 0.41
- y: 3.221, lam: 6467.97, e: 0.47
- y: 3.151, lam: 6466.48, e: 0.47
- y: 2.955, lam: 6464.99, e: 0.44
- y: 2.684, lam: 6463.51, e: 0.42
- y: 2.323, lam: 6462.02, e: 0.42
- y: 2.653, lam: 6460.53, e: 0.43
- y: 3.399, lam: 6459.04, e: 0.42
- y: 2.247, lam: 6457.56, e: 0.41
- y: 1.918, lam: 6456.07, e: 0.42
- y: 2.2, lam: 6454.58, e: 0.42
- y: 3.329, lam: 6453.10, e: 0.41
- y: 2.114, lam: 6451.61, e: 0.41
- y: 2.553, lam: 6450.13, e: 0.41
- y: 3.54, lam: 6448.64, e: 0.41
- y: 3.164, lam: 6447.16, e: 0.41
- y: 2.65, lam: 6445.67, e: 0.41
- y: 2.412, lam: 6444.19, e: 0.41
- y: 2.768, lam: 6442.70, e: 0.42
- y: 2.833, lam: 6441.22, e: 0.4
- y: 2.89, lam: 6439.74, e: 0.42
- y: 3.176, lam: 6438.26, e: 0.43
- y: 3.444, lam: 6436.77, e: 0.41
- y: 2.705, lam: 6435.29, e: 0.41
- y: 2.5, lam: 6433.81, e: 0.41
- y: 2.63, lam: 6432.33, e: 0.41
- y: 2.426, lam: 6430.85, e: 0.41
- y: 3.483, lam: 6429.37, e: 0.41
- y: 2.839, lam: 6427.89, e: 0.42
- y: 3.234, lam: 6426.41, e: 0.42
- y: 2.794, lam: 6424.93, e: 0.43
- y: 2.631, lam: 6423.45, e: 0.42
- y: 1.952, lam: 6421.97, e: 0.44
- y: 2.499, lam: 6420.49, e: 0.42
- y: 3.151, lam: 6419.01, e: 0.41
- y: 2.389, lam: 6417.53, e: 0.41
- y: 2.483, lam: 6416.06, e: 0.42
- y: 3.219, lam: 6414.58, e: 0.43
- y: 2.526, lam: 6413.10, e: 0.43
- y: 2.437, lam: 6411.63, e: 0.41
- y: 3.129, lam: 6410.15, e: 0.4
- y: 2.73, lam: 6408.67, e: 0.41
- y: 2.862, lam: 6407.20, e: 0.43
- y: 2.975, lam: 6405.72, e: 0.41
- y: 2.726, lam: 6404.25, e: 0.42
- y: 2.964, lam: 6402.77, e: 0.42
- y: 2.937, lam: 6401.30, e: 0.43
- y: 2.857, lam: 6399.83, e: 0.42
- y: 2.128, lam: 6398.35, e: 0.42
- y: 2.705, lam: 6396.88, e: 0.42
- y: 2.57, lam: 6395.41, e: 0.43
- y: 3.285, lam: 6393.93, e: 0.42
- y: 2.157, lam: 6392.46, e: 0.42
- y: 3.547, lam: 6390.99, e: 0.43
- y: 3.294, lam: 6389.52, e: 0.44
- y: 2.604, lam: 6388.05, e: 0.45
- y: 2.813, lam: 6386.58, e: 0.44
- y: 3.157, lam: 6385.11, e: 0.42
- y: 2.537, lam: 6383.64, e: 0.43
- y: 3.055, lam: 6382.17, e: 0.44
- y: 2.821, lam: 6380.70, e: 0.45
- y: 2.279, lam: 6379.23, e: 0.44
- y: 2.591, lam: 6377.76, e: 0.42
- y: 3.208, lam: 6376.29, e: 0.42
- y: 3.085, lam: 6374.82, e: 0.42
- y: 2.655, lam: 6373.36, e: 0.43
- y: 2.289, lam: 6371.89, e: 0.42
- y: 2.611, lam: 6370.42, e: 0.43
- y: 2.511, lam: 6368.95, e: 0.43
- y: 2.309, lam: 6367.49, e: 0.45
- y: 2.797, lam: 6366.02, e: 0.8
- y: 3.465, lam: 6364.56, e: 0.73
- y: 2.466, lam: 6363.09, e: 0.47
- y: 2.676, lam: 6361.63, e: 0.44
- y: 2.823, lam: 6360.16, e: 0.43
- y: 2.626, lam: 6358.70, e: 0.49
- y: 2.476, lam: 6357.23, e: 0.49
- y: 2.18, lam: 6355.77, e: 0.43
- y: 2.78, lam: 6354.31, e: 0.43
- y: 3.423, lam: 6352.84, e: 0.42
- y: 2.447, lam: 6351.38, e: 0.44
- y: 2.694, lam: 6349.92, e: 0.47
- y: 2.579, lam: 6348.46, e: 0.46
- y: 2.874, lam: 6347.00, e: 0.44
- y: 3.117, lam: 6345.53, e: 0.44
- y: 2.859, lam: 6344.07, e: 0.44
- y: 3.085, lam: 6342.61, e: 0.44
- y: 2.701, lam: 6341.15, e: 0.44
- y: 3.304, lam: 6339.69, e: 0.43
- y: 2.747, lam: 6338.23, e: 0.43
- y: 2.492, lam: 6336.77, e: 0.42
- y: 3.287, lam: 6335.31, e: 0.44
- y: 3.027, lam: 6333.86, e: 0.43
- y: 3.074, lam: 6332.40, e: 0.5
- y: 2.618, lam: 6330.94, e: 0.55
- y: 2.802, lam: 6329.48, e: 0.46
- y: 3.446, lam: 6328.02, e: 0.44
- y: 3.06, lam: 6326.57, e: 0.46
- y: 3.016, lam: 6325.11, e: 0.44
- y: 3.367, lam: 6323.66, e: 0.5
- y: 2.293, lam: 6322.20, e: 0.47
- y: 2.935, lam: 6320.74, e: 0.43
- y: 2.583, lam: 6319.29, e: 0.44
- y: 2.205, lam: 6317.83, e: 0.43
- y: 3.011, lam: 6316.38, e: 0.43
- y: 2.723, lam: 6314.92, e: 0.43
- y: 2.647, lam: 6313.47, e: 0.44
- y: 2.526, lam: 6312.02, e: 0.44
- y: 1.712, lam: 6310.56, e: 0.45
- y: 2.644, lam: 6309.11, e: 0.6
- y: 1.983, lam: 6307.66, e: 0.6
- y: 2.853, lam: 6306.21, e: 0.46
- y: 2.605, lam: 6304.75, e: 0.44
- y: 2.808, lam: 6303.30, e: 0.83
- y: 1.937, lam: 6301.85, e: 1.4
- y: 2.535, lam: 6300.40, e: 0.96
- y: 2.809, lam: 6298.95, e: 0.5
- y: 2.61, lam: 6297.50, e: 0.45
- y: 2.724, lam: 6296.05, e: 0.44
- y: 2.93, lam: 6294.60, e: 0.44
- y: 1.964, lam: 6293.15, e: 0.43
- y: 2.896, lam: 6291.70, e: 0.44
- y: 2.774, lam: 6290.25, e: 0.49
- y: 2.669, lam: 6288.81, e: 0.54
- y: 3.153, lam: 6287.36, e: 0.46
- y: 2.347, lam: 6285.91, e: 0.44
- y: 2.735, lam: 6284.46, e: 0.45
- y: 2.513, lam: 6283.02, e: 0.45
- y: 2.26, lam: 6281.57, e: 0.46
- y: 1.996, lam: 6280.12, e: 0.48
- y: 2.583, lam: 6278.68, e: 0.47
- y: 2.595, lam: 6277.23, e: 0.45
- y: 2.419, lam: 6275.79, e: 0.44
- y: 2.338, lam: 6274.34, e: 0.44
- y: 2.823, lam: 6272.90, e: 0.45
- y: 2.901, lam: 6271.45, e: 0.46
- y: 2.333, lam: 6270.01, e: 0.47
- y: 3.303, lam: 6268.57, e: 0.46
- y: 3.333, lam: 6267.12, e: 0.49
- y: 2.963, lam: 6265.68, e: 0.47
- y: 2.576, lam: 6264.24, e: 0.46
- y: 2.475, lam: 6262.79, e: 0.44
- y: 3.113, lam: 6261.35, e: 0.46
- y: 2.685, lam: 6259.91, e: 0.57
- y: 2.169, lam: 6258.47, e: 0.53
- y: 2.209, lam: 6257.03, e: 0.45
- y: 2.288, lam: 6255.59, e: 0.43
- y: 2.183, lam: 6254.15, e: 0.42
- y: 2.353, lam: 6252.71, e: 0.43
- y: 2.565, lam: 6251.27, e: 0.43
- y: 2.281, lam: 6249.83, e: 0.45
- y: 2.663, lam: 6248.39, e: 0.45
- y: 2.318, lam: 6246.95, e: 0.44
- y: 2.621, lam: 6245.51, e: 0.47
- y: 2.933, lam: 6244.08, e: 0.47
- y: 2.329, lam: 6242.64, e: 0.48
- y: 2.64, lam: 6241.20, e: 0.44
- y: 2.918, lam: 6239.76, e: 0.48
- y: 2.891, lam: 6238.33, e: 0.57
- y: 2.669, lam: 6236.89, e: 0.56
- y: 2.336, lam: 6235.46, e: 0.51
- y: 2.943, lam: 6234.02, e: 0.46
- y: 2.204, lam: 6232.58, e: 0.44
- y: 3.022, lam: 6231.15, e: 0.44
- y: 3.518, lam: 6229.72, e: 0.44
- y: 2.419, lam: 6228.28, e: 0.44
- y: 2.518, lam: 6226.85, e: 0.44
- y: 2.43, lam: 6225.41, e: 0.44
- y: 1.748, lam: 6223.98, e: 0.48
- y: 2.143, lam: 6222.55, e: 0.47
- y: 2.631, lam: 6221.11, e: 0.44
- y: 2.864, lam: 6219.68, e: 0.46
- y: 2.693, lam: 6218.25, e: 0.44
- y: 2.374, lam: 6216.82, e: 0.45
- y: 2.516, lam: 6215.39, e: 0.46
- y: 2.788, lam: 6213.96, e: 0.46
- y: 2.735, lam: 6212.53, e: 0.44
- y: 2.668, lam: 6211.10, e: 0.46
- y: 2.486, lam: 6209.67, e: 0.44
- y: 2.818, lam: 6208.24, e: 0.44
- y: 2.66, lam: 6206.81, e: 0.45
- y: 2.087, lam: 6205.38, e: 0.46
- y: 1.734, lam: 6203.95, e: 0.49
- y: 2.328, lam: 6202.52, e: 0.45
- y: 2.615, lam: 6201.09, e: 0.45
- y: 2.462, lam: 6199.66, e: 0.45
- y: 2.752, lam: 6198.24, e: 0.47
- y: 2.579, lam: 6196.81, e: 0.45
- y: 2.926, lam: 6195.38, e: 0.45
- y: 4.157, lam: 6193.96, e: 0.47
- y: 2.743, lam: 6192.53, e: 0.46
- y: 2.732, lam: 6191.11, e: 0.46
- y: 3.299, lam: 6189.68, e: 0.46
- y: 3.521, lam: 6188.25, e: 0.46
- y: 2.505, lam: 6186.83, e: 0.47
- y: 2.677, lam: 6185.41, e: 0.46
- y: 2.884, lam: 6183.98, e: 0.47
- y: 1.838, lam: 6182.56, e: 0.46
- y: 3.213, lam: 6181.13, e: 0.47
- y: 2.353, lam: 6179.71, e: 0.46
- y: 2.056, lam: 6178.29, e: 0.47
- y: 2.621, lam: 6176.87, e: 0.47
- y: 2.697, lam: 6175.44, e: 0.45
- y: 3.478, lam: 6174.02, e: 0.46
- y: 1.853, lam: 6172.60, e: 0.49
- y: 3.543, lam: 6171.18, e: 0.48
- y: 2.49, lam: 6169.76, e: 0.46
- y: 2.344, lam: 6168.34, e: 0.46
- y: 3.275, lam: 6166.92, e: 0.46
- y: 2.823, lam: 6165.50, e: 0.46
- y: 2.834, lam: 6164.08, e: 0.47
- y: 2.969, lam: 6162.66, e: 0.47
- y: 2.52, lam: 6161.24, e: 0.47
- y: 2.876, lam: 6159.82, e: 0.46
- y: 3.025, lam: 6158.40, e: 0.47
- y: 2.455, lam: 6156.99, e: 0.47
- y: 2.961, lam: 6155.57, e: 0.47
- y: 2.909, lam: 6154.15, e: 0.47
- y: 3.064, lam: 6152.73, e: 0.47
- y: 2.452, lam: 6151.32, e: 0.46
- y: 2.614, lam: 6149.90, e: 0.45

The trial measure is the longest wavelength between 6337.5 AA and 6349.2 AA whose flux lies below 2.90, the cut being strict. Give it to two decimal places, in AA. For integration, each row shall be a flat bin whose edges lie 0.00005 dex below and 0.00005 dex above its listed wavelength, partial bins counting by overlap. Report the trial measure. 6348.46 AA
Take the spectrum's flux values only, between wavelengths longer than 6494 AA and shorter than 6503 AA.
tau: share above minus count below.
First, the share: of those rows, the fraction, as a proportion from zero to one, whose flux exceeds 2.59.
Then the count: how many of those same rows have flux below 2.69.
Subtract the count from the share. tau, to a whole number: -1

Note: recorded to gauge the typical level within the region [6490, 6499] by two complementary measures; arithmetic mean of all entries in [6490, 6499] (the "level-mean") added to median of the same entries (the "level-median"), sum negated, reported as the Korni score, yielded -5.5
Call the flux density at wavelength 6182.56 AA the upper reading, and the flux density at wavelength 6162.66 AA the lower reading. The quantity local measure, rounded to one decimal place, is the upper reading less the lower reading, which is -1.1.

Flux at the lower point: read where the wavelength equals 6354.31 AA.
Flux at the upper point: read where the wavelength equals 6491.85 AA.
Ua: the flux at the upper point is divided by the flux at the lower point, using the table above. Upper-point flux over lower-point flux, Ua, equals 0.98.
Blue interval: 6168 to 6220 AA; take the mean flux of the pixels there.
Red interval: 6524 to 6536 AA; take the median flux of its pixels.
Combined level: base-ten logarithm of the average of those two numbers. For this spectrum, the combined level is 0.464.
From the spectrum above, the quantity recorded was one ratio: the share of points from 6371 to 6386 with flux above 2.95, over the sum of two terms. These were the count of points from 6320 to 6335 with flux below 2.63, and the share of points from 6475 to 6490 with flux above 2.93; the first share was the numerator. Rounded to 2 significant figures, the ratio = 0.15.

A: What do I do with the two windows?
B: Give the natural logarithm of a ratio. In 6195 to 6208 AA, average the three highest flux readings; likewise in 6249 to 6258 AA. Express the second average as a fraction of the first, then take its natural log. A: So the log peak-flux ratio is -0.15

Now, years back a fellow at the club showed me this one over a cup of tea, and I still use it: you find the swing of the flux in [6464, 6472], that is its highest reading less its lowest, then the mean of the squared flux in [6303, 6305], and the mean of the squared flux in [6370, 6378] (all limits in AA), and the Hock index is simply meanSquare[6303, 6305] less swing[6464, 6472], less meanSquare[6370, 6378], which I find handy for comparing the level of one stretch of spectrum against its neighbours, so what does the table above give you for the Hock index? -1.3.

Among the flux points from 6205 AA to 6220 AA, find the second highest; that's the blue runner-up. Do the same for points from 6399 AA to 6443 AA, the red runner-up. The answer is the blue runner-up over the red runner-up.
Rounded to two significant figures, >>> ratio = 0.82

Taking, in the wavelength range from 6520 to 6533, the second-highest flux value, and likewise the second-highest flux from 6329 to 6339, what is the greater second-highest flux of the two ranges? 3.36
